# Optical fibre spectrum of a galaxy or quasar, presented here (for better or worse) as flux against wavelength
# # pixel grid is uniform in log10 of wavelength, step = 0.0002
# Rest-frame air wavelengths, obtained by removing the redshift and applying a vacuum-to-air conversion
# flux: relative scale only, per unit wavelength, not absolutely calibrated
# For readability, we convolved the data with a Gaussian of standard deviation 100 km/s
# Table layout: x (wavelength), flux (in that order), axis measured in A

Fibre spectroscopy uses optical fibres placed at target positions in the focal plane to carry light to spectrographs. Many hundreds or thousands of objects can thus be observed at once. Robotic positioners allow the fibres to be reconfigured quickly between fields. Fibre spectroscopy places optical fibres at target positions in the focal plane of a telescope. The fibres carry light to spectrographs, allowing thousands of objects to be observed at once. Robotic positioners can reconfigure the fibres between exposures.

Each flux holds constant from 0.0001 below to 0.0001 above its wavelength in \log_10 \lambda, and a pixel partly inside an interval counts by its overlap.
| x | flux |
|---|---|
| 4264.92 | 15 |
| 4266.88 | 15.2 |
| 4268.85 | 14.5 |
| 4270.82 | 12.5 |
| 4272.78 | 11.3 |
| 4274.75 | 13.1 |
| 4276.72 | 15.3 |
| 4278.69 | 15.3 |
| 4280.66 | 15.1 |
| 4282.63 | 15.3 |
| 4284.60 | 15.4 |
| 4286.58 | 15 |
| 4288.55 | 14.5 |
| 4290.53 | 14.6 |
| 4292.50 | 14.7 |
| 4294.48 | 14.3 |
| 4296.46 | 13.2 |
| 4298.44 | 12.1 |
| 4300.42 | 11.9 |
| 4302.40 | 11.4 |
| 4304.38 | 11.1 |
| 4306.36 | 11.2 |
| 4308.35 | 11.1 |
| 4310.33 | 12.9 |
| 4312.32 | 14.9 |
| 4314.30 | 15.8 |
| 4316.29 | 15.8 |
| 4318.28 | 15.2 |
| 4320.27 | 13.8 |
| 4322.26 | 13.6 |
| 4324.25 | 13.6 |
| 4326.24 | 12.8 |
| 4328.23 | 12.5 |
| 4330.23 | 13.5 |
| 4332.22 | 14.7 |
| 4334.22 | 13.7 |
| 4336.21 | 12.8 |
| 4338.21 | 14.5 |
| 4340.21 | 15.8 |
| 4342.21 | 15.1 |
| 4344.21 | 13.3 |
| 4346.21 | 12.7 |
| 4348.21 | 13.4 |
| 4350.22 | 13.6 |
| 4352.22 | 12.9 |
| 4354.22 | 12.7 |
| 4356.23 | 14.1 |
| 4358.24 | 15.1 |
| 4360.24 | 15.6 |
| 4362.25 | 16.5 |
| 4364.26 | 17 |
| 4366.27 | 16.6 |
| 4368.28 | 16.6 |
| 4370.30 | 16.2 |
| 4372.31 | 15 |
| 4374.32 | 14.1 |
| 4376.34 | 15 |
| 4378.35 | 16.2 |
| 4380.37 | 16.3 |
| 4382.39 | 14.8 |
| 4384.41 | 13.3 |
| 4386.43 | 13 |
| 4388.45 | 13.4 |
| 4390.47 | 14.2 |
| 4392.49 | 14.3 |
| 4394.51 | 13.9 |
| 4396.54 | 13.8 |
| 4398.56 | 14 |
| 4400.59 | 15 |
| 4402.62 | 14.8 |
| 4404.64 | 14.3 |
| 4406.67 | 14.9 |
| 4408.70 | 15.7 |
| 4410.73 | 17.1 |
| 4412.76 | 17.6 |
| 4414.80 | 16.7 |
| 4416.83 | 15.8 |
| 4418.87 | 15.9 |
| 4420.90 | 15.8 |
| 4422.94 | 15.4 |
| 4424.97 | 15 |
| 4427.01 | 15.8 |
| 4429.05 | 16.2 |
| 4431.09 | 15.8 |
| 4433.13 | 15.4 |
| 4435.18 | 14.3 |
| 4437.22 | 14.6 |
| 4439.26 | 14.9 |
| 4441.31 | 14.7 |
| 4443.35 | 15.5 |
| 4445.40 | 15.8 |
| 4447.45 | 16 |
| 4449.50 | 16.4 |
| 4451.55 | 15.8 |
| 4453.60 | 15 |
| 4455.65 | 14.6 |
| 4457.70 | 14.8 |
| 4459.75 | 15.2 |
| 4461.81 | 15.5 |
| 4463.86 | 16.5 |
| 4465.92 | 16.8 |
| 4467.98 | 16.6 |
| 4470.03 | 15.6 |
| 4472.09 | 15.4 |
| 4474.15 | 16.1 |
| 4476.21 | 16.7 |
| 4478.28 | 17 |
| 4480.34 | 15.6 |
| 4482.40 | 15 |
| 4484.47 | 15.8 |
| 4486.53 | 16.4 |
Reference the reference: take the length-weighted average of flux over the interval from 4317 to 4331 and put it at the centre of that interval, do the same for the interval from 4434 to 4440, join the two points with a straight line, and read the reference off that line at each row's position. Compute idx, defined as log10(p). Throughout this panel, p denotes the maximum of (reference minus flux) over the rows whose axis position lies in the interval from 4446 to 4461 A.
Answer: -0.8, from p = 0.2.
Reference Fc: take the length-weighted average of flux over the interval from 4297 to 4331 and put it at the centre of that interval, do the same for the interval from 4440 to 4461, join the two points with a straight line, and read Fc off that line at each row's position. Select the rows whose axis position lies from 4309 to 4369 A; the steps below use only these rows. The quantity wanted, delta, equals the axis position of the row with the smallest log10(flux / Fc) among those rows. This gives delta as 4354.22 A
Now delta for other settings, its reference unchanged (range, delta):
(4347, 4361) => 4354.22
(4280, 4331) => 4308.35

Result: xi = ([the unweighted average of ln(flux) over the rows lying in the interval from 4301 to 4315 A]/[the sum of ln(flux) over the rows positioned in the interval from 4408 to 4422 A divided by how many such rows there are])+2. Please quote 2.904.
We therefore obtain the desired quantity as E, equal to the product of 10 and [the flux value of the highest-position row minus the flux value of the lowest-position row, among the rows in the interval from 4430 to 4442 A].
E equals -11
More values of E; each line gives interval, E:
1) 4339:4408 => -9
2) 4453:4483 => 0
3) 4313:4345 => -25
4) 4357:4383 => -3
